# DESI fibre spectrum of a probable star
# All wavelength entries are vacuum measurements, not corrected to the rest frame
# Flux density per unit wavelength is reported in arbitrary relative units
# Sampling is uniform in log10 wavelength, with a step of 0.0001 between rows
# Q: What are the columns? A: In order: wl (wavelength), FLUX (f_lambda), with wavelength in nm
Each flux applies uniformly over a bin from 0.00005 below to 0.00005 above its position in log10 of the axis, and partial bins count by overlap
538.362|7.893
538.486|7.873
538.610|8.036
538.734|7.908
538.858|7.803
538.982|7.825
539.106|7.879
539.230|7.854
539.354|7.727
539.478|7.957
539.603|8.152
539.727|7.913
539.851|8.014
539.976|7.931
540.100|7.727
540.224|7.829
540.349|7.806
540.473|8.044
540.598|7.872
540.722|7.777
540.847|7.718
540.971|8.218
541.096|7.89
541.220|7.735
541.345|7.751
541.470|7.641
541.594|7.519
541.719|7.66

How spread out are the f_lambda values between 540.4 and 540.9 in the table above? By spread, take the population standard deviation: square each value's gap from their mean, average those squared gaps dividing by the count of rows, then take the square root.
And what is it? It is 0.12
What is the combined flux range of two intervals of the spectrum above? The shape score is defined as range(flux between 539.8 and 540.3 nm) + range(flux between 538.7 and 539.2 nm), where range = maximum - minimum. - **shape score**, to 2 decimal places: 0.39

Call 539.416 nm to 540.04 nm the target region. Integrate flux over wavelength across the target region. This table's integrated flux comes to 5.0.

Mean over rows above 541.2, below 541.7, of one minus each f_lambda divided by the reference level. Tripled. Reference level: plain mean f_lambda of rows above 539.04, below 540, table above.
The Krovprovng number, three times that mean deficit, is 0.10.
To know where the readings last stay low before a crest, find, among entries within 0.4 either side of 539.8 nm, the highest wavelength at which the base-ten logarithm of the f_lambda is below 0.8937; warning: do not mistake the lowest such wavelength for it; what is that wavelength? 540.100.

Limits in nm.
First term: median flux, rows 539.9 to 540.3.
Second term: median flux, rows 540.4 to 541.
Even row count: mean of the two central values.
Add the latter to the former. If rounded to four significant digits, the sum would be 15.70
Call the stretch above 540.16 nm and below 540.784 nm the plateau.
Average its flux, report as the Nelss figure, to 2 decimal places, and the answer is 7.87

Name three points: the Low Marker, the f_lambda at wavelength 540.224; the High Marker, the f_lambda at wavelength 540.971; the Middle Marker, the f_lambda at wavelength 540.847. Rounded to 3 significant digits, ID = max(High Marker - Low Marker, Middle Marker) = 7.72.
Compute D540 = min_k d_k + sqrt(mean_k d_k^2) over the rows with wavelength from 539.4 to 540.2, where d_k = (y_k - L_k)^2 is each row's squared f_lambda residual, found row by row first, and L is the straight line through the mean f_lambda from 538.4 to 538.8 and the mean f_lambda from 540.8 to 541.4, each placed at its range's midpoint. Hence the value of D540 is 0.027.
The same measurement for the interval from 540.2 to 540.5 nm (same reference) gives 0.019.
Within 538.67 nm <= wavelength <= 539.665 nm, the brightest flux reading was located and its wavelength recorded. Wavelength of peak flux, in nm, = 539.603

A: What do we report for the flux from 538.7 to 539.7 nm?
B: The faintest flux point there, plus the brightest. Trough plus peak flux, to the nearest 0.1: 15.9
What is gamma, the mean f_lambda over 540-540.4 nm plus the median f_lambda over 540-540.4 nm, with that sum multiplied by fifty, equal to 780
